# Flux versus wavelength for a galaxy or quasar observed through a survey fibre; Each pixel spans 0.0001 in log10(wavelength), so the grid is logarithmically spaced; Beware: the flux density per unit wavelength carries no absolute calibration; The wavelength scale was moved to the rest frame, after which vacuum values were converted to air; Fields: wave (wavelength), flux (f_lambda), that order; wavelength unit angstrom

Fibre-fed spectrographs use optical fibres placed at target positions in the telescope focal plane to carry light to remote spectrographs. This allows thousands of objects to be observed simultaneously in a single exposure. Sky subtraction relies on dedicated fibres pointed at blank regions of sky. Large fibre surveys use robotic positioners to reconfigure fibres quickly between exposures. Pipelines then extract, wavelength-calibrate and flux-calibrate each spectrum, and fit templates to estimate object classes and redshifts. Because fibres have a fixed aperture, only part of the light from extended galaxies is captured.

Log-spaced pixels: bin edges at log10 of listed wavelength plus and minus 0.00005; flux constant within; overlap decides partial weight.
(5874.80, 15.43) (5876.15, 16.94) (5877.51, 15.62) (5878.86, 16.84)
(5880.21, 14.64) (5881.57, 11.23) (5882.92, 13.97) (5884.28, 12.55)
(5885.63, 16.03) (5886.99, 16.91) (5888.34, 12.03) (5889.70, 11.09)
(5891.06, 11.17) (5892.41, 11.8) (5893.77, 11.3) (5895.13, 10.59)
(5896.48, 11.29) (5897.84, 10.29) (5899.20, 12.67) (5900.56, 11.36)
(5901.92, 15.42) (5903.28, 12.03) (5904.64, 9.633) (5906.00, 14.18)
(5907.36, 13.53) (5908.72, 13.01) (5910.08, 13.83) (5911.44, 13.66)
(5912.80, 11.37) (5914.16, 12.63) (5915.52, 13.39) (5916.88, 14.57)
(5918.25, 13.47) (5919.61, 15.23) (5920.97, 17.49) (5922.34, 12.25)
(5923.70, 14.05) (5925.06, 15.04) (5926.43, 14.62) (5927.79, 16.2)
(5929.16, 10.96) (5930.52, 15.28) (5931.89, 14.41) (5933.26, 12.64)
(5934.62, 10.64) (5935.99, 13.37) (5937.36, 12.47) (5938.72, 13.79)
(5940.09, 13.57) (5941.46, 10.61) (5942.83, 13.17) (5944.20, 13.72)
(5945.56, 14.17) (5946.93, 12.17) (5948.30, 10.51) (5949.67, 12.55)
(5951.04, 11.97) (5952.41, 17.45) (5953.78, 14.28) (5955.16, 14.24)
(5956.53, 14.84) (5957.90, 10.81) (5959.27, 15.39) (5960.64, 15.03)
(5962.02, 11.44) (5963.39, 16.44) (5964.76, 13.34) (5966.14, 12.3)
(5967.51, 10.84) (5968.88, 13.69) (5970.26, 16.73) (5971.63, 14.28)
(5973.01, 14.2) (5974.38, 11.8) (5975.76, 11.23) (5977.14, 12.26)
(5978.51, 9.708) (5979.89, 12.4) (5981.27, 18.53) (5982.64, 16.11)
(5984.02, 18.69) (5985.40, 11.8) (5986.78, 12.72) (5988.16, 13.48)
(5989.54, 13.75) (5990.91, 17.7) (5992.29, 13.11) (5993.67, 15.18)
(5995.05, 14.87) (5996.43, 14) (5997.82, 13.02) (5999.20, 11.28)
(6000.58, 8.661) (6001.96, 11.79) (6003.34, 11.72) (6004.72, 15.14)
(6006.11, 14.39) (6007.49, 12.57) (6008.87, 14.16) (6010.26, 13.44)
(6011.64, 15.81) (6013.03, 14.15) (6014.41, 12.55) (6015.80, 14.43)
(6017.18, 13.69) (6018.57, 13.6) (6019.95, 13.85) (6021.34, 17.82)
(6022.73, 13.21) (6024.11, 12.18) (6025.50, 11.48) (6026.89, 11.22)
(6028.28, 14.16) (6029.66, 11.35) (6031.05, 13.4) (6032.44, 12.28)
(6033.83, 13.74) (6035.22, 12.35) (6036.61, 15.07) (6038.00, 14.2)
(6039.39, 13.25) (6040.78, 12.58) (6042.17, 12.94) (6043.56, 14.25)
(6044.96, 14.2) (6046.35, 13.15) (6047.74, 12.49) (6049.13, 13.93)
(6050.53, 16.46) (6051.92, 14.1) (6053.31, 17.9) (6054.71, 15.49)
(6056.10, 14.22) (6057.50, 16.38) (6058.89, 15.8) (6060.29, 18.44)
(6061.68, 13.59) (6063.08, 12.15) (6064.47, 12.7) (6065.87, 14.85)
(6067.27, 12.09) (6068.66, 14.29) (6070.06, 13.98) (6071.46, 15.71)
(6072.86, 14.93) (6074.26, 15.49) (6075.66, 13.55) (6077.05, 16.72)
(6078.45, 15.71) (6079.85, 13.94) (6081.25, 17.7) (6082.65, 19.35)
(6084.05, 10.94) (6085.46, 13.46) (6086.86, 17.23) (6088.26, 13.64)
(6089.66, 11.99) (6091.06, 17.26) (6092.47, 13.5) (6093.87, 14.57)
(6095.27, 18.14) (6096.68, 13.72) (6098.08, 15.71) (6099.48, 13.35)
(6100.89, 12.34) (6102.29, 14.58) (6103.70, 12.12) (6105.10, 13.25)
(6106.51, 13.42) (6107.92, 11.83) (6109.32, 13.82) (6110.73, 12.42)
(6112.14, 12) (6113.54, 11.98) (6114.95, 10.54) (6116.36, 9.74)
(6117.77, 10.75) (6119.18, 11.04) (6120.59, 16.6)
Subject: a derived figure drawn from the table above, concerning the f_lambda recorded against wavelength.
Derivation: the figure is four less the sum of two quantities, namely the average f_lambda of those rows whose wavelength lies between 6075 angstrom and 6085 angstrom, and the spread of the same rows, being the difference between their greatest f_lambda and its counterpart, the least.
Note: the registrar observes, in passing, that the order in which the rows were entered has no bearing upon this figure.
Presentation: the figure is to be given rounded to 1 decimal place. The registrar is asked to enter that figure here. -19.8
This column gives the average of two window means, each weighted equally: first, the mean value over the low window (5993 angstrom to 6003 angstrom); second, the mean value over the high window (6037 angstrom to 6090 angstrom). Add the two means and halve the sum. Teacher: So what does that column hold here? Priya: 13.6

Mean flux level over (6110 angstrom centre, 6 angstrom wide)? 12.5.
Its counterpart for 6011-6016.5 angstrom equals 14.2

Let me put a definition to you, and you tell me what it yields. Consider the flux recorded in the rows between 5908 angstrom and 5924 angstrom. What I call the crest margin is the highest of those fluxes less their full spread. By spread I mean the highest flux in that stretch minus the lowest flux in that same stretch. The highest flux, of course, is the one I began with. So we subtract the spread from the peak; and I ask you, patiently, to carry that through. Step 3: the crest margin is 11.4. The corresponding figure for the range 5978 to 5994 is 9.7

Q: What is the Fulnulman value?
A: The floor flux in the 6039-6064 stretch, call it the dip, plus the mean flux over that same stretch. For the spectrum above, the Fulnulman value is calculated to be 27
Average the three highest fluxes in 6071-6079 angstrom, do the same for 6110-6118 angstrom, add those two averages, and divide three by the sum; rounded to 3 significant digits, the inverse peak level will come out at 0.106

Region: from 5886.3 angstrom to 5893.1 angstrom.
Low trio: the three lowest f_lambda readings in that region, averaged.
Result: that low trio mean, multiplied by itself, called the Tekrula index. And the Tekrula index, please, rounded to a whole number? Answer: 129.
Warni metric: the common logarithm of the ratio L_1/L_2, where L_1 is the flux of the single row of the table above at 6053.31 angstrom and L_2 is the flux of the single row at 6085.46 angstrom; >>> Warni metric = 0.12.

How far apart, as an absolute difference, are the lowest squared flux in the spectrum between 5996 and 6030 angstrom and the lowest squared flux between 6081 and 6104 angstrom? 45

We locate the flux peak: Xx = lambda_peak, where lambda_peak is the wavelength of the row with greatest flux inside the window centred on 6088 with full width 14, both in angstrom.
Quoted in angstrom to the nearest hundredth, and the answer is 6082.65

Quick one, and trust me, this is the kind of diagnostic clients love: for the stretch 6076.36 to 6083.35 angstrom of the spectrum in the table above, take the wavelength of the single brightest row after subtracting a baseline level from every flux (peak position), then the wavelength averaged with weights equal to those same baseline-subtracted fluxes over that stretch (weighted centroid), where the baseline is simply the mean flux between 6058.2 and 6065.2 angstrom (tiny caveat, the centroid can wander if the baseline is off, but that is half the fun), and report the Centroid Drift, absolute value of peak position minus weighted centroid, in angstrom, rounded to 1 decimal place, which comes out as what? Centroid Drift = 1.9 angstrom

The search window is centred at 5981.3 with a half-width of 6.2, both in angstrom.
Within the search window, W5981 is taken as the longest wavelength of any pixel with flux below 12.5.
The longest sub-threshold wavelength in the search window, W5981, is 5985.40 angstrom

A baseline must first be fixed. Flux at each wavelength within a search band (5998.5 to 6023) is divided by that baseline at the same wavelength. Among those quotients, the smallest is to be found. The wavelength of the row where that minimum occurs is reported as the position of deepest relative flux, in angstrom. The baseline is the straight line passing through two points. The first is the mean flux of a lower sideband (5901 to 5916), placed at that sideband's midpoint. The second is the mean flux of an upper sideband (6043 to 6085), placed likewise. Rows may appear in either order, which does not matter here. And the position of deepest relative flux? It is 6000.58 angstrom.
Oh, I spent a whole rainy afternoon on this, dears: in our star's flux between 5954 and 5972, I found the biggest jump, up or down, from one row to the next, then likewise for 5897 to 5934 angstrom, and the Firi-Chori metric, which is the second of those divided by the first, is 1.0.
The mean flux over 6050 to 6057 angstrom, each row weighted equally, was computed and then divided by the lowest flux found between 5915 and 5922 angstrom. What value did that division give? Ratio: 1.17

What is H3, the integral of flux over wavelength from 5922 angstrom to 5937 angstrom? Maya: 204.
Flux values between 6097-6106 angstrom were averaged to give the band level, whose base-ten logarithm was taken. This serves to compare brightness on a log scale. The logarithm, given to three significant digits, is 1.13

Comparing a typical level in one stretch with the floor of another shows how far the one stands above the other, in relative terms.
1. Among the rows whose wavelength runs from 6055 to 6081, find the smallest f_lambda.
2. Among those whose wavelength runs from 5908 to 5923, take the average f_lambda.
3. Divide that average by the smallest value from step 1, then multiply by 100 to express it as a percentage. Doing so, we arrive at 113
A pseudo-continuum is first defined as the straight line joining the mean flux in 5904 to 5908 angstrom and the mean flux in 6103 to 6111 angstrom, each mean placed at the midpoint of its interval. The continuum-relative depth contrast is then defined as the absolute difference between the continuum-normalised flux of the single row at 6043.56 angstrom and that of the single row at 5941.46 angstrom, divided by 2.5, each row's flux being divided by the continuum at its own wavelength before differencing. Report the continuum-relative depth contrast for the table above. 0.11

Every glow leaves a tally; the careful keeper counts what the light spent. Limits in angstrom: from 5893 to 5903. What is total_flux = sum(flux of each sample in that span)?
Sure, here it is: 83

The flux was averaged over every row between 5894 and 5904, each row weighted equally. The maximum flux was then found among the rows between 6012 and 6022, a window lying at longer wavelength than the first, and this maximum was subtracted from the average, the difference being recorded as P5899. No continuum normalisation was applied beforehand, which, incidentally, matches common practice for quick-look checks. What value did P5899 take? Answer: -5.9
